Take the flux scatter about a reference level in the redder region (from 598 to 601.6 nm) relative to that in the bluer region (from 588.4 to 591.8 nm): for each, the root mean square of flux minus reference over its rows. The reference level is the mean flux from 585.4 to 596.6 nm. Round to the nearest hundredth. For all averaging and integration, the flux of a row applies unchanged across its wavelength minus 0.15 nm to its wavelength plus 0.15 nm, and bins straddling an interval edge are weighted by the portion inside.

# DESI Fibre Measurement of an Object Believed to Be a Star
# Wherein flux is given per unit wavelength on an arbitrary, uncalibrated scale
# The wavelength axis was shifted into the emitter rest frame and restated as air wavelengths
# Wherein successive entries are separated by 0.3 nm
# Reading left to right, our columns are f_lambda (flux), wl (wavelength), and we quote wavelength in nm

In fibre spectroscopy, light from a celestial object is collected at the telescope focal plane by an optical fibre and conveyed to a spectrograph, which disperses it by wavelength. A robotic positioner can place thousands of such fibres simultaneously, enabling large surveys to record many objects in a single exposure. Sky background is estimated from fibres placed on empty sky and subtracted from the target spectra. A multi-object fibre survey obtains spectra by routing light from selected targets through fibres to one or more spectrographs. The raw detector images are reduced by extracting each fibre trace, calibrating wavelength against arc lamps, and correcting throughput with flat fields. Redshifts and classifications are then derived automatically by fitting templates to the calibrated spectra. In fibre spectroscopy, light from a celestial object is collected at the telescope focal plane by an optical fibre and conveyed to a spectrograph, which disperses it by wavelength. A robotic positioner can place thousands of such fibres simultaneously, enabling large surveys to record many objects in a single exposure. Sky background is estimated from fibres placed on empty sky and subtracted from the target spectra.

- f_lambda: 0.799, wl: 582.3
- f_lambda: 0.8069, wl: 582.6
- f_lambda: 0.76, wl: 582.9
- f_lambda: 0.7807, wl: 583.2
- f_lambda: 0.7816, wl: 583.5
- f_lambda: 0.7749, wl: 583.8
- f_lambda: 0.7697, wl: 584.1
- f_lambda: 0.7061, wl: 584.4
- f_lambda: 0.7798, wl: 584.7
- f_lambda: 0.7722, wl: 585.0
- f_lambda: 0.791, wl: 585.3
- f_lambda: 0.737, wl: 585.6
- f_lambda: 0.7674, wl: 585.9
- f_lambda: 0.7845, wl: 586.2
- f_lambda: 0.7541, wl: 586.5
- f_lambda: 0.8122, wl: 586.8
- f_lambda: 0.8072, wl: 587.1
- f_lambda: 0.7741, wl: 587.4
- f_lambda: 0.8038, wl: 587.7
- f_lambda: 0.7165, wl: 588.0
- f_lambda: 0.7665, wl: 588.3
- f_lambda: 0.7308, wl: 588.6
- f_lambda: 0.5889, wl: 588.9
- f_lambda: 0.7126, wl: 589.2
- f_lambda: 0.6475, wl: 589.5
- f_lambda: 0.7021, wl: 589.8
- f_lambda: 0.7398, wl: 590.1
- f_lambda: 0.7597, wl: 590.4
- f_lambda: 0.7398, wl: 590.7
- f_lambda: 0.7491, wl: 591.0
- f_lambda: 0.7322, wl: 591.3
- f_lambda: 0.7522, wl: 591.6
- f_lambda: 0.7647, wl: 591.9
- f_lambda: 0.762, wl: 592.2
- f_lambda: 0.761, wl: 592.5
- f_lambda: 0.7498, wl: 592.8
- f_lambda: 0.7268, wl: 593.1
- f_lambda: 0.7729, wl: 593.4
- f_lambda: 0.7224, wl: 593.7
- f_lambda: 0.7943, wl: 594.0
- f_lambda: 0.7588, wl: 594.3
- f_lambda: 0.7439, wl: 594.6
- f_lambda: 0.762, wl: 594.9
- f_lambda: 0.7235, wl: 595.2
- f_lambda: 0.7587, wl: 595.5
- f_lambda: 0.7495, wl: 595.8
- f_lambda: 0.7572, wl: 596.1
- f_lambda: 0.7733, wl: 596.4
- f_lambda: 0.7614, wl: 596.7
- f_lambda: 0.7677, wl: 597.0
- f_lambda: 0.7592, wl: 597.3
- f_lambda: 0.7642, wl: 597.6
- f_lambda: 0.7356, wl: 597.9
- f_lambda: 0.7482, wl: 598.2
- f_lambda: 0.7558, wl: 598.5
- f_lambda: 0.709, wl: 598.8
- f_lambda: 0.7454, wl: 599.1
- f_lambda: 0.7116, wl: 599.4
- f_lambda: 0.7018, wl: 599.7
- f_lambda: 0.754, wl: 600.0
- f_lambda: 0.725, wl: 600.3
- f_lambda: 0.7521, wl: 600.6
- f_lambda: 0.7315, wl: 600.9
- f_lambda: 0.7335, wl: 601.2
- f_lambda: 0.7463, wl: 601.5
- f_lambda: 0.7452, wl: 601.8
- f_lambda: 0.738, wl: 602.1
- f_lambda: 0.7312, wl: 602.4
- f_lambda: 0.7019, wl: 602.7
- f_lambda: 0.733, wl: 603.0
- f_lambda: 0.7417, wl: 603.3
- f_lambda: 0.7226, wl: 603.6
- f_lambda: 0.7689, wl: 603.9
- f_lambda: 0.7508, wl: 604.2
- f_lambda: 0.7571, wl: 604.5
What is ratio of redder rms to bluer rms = 0.37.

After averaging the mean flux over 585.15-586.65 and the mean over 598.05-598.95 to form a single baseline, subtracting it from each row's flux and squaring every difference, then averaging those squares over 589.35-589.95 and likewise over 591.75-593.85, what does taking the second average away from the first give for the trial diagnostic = 0.006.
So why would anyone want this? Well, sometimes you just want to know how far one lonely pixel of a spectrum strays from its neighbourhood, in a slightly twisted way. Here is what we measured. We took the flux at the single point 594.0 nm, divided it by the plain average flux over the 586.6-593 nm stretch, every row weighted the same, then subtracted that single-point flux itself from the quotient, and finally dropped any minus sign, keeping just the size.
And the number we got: 0.277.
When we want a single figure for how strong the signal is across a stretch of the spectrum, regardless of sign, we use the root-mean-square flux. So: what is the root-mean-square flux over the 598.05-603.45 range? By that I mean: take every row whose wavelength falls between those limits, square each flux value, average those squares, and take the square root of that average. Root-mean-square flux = 0.734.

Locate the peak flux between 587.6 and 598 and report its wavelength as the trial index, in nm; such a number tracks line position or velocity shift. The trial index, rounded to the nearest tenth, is 587.7 nm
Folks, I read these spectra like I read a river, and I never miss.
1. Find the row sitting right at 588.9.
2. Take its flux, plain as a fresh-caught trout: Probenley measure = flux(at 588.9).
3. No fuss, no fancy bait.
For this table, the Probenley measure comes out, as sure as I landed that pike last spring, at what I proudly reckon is 0.5889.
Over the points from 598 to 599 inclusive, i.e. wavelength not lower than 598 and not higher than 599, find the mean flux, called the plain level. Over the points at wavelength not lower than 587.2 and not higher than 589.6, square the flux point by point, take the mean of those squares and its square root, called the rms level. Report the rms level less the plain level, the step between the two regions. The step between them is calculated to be -0.017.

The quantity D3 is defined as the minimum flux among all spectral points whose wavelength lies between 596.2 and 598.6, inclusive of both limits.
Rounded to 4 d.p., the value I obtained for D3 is 0.7356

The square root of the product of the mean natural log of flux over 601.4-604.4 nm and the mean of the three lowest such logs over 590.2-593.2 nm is 0.307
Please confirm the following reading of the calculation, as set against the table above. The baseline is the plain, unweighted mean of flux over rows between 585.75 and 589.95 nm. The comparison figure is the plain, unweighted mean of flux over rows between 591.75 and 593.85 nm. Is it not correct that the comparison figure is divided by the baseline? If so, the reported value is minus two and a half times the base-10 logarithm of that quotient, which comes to -0.02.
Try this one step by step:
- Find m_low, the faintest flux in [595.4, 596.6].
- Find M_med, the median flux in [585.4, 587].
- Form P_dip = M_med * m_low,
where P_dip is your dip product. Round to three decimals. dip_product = 0.575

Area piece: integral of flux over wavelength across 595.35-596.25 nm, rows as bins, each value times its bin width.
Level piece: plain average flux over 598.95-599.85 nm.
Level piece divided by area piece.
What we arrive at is 1.06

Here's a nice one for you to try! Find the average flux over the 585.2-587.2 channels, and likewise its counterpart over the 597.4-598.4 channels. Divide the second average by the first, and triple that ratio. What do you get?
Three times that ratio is 2.89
